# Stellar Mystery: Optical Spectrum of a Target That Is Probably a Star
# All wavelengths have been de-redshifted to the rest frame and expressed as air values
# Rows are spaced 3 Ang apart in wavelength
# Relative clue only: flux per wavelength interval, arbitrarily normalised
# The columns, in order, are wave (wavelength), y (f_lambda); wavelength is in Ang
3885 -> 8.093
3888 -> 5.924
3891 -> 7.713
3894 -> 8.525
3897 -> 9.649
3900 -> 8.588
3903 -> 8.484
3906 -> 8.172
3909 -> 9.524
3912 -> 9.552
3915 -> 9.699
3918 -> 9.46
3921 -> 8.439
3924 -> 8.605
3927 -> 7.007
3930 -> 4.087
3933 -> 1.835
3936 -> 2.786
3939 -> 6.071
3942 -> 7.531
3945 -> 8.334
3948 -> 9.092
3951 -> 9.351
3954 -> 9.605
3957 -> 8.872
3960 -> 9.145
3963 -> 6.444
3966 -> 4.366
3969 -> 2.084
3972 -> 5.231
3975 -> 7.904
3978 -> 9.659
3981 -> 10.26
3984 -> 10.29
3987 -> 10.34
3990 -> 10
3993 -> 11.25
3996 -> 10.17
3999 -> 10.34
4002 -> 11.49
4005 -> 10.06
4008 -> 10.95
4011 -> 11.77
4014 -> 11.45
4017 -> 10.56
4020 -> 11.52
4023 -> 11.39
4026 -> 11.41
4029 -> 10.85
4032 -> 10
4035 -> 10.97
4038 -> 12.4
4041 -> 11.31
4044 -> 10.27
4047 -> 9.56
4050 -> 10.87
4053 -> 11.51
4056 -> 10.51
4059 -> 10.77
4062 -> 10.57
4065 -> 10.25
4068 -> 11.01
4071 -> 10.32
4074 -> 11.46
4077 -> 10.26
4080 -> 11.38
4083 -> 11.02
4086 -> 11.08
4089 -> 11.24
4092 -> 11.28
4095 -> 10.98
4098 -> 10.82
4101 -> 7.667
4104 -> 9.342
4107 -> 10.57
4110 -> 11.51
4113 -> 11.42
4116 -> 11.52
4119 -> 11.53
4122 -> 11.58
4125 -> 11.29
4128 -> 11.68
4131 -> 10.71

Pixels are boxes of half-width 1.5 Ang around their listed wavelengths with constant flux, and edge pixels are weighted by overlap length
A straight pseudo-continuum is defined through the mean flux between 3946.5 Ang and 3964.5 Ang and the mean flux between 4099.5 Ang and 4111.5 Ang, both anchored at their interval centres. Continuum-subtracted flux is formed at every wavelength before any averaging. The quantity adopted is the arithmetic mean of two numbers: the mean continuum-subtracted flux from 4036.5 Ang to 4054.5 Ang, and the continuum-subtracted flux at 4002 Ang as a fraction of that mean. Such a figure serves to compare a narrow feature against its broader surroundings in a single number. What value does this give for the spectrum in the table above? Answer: 1.6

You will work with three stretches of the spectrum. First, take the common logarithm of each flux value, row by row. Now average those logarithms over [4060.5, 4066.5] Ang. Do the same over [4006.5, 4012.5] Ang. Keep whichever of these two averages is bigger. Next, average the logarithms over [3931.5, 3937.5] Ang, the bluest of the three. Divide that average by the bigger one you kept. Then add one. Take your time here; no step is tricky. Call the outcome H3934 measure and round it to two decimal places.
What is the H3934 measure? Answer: 1.34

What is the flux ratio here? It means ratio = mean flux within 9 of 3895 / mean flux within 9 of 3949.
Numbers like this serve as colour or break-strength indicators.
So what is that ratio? 0.93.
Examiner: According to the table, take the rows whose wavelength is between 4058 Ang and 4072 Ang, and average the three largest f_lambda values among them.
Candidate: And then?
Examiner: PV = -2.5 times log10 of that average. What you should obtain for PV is -2.58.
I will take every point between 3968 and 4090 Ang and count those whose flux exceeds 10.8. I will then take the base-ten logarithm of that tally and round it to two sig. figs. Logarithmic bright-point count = 1.3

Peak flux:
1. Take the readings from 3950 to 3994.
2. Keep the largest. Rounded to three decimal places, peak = 11.250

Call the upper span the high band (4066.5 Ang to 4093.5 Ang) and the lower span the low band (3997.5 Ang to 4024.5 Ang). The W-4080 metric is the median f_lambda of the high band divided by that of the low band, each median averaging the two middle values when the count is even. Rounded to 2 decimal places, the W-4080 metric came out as 0.97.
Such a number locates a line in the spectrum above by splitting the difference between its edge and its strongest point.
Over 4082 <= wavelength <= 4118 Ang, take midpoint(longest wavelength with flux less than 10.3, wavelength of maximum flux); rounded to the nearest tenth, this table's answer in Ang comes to 4110.0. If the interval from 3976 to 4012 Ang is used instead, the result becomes 4008.0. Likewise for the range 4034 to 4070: 4051.5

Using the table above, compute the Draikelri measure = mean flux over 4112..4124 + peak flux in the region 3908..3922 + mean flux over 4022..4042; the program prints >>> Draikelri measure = 32.4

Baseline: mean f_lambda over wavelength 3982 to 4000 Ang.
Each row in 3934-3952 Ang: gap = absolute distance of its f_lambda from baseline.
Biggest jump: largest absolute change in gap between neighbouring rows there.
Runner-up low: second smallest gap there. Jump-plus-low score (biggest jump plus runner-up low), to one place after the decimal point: 4.6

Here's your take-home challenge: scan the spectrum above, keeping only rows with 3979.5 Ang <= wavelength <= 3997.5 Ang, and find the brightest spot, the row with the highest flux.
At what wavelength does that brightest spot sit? 3993 Ang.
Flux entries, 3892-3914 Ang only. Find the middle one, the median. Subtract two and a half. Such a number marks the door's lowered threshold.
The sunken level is 6.09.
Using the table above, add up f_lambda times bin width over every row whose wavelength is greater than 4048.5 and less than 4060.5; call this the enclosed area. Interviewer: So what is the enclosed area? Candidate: 131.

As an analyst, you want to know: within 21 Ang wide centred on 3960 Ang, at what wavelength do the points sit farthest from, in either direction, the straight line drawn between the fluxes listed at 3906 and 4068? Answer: 3969 Ang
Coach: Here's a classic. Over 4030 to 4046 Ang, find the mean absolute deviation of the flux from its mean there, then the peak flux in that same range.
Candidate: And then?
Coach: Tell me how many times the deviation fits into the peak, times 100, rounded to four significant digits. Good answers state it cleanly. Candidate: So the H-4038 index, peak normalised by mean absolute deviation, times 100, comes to 1792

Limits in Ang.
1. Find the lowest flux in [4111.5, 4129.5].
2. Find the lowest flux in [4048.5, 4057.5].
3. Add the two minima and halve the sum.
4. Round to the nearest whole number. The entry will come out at 11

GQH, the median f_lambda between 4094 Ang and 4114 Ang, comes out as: 10.8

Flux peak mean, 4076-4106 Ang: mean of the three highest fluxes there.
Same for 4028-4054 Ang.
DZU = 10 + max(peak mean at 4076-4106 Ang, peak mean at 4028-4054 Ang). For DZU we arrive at 21.7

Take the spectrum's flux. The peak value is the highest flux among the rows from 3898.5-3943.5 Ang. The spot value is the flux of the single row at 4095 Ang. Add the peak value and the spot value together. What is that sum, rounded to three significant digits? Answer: 20.7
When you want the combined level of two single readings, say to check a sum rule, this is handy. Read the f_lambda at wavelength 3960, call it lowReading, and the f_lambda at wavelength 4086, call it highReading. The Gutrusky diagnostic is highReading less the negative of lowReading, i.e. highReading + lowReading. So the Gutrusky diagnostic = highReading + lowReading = 20.2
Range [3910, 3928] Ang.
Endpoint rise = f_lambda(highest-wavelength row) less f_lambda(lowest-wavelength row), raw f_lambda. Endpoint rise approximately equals -2.5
